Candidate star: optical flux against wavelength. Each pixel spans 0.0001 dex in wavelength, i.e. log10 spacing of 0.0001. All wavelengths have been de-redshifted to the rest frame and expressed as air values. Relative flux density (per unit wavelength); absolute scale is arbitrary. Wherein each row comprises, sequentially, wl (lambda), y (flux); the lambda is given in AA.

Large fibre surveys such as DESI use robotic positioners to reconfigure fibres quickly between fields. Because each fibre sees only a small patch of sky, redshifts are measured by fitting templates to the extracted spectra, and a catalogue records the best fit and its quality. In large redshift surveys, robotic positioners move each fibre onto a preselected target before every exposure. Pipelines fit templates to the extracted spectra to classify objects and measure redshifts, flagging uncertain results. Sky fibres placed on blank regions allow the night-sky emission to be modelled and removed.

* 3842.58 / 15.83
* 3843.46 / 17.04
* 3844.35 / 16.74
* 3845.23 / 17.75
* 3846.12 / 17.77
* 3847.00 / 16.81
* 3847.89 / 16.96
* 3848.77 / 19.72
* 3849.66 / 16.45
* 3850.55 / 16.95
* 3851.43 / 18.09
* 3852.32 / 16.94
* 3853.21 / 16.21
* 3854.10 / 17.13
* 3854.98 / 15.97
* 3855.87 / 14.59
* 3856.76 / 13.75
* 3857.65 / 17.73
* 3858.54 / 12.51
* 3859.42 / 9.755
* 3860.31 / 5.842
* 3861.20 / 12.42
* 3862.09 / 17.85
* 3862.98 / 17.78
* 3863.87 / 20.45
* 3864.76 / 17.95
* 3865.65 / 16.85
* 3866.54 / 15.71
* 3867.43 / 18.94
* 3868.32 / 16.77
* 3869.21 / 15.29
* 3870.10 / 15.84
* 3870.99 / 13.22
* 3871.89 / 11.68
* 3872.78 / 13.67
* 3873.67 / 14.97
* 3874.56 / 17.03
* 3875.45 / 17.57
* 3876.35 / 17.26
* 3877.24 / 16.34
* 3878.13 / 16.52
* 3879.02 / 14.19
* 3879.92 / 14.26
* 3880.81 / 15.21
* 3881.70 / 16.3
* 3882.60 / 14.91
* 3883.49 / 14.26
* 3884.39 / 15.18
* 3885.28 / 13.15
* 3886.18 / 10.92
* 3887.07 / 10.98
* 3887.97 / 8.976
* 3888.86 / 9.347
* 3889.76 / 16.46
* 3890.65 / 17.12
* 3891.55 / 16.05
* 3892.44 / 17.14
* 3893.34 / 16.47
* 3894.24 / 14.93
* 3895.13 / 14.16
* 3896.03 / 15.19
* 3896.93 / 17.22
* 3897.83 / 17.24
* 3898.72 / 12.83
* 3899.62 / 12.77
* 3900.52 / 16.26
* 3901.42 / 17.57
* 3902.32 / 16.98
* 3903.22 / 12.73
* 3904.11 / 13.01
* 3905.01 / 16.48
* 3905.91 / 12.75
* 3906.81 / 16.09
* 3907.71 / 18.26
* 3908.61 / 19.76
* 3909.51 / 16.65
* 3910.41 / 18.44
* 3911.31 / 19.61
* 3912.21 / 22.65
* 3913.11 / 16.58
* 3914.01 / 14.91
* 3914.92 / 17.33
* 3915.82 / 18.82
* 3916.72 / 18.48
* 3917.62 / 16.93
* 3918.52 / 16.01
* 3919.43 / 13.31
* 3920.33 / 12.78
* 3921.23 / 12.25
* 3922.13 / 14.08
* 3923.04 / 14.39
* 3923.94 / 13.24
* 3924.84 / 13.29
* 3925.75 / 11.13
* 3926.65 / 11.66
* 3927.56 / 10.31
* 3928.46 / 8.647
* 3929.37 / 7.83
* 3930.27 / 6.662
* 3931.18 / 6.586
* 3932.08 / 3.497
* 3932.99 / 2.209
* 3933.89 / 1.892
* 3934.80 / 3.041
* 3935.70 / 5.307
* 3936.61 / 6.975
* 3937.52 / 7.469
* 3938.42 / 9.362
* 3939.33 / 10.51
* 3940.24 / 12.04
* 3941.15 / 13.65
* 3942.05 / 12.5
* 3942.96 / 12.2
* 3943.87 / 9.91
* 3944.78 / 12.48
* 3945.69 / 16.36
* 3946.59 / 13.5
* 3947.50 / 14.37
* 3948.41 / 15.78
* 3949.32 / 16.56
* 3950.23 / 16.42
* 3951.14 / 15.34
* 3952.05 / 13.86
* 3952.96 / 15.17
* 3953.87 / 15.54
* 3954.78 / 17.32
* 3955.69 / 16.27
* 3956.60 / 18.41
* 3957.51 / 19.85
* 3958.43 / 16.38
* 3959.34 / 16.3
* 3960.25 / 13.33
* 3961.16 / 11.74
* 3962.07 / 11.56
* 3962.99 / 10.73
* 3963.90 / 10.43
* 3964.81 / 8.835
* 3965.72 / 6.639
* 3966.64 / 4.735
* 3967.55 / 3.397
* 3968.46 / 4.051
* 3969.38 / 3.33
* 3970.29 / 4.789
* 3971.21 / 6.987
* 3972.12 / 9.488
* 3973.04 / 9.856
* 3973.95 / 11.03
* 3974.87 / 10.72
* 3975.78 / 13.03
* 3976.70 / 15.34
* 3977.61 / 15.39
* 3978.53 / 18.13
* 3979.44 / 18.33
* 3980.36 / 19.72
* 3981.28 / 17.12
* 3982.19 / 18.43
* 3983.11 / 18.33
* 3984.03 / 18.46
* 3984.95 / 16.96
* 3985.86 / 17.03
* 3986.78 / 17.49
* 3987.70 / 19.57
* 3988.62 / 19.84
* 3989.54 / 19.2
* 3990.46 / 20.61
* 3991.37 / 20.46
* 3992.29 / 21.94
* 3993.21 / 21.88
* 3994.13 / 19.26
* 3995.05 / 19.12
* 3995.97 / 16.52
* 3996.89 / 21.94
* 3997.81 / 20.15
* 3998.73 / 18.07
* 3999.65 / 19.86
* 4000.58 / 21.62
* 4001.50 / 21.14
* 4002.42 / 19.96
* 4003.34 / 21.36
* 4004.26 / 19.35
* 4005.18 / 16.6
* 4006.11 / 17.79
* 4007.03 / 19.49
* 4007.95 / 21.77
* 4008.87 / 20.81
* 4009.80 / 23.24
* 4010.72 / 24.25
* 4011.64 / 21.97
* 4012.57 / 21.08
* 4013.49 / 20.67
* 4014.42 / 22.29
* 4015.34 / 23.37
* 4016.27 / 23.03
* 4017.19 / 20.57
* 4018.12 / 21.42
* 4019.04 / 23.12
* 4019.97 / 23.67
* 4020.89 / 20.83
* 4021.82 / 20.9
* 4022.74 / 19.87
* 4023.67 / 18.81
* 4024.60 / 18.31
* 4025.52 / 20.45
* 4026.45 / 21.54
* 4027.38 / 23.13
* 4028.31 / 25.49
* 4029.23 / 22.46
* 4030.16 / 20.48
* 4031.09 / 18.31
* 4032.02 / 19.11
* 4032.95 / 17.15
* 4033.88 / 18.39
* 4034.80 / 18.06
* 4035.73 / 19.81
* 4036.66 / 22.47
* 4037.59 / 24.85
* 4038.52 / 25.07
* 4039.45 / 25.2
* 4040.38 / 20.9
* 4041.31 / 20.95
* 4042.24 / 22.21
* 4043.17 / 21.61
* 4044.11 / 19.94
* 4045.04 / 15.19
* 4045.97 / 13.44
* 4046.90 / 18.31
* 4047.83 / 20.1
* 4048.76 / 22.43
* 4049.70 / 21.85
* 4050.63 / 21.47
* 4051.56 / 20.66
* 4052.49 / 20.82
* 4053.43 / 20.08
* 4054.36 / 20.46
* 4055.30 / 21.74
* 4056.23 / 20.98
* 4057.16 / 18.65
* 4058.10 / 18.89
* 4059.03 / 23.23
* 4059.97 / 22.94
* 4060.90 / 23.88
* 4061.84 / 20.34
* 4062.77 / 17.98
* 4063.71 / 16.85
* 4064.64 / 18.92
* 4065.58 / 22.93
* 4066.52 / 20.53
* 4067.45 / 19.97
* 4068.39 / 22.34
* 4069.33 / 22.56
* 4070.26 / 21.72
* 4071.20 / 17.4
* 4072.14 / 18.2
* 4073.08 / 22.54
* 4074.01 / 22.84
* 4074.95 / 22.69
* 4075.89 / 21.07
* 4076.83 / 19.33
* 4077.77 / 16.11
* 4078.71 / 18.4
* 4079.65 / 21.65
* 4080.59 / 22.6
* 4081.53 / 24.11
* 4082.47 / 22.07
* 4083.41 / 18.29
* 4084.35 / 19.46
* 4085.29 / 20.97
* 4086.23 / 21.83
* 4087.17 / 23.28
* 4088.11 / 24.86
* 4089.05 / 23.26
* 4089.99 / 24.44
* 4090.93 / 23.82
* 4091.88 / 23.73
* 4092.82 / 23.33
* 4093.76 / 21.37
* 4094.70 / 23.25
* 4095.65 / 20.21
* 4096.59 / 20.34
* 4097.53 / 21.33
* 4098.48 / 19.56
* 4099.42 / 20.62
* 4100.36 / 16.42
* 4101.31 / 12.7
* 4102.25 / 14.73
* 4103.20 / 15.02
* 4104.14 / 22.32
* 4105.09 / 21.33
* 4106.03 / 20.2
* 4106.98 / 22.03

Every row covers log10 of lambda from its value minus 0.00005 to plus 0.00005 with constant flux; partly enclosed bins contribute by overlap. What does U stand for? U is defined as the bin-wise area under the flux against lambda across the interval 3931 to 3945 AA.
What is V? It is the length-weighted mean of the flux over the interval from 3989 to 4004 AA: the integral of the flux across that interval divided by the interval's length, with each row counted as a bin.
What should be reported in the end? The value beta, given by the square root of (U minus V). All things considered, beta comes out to 10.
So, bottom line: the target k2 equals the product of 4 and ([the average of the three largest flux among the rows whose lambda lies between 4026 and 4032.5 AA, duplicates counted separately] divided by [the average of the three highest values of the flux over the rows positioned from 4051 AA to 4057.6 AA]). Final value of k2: 4.5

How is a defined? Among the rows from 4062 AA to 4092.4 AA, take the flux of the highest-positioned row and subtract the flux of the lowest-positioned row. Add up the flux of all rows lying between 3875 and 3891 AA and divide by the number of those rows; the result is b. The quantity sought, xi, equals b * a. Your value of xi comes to 83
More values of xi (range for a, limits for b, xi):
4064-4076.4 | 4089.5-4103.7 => 43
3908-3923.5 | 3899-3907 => -80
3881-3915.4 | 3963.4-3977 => 8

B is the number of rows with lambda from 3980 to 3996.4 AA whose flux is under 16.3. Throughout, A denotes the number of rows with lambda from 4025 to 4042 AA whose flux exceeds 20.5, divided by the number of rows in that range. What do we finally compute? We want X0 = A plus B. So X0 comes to 0.6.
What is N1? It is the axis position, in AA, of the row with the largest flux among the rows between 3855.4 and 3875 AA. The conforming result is 3863.87 AA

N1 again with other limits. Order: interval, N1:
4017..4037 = 4028.31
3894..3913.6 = 3912.21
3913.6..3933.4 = 3915.82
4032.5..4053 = 4039.45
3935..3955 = 3954.78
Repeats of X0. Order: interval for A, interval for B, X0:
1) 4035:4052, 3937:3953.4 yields 15.7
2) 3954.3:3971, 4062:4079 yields 1.0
